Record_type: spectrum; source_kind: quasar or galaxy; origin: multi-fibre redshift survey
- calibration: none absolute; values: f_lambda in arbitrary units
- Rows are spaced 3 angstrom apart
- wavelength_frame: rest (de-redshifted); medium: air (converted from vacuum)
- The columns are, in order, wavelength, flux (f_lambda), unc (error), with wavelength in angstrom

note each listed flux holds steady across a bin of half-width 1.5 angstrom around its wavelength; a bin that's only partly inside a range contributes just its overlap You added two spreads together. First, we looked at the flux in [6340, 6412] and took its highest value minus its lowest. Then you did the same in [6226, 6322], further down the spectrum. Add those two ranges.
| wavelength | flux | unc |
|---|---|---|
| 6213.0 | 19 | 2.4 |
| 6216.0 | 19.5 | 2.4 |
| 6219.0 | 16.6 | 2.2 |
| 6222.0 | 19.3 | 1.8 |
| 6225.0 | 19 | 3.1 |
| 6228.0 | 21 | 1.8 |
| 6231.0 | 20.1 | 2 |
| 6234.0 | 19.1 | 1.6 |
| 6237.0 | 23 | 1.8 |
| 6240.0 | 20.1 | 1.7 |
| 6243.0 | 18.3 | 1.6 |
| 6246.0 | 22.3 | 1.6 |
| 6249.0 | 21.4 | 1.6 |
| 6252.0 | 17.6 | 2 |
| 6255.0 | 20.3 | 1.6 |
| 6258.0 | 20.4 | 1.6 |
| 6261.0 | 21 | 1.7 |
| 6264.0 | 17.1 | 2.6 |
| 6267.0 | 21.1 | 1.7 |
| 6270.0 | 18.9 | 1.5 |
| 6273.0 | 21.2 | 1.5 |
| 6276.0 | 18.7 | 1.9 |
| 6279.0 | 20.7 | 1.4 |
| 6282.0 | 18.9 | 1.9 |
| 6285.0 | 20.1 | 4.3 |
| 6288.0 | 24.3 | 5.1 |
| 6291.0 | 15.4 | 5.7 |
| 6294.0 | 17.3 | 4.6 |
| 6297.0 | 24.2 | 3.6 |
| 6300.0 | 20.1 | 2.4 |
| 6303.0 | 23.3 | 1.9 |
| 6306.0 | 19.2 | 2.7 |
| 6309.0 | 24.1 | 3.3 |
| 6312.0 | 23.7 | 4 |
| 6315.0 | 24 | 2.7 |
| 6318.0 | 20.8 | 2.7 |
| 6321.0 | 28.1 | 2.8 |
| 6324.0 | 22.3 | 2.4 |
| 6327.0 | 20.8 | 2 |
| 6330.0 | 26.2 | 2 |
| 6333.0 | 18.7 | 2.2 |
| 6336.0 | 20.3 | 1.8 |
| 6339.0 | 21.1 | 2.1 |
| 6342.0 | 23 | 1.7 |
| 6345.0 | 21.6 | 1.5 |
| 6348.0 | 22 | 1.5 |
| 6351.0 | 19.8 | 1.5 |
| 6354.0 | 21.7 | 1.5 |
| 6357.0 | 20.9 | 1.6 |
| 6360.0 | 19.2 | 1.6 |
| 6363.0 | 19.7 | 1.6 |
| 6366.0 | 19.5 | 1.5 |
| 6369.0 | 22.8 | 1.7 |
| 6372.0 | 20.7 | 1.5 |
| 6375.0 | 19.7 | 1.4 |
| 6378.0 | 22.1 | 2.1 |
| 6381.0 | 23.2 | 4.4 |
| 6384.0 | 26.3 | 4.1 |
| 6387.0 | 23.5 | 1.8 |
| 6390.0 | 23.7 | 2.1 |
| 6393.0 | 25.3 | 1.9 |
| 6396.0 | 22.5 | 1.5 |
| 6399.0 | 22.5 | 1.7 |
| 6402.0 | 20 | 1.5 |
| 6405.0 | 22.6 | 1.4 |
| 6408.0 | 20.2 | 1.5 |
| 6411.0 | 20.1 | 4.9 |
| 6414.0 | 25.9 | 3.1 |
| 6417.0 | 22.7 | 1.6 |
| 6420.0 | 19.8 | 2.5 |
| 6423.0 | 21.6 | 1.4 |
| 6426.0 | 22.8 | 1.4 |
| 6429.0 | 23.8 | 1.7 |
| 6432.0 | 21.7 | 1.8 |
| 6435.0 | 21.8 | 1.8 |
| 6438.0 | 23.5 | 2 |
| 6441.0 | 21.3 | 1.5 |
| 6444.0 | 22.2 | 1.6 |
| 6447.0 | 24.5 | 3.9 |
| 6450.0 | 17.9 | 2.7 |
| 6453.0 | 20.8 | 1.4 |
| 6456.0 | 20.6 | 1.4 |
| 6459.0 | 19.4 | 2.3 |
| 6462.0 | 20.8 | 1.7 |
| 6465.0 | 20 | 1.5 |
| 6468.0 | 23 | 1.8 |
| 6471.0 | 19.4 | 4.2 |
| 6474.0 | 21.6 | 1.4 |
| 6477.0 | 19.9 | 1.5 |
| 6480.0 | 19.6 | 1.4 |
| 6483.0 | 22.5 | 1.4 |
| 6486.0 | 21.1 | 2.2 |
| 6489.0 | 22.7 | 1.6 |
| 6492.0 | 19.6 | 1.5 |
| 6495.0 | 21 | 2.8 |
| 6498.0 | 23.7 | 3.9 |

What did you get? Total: 20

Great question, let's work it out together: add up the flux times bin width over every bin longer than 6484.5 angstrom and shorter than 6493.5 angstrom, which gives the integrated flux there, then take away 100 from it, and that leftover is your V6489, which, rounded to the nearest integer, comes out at 90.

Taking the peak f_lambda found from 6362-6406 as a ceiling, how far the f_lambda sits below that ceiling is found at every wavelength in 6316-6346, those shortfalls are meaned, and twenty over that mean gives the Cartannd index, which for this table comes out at 5.0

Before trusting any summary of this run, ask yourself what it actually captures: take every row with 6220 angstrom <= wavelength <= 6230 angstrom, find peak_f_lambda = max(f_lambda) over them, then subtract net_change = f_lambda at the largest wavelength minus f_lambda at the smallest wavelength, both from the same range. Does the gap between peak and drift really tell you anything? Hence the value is 19.3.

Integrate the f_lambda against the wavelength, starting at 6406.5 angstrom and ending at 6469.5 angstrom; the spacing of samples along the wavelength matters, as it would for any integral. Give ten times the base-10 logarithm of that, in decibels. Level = 31.3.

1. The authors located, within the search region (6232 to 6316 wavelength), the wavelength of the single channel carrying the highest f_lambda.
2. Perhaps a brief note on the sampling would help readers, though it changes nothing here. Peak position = 6288.0 angstrom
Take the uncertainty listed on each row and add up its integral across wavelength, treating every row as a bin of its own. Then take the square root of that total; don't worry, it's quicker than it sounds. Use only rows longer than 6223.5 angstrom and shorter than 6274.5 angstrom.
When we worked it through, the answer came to 9.6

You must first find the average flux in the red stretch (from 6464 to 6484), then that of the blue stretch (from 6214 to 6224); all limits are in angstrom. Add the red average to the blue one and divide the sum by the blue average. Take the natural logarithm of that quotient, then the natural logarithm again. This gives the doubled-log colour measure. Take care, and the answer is -0.28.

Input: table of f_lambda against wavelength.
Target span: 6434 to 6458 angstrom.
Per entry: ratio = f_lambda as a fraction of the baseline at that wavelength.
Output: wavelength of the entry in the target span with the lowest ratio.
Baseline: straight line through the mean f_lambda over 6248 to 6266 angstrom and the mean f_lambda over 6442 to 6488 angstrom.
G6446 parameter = 6450.0 angstrom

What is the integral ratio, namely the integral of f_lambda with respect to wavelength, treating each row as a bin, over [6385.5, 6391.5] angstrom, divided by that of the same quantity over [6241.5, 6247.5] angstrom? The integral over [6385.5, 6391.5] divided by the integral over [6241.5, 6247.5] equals 1.16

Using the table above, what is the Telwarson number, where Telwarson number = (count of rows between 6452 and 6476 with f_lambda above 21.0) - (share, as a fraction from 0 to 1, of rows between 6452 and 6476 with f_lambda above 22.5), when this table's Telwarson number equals 1.9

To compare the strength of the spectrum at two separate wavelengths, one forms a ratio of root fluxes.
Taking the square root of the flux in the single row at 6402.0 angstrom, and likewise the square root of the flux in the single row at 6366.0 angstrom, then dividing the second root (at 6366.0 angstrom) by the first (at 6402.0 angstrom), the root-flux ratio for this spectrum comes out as 0.99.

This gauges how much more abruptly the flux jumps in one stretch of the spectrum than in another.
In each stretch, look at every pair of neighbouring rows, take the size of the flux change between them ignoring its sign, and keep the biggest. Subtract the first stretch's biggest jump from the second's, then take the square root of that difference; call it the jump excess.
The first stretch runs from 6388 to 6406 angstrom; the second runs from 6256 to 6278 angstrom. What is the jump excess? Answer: 1.1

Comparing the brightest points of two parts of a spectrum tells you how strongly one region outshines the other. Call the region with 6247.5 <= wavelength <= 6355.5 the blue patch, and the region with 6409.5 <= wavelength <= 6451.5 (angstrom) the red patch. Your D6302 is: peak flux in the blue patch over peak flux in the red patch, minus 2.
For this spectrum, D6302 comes -0.92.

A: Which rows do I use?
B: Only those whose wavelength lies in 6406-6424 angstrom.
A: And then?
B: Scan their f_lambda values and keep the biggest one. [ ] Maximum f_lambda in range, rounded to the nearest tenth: 25.9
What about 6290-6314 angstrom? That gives 24.2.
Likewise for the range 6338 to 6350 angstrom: 23.0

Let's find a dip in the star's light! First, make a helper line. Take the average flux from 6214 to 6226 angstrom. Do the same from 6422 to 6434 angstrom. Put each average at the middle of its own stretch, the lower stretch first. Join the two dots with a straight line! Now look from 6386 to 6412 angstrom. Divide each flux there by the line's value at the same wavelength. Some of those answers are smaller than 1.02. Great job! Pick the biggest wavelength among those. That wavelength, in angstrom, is 6411.0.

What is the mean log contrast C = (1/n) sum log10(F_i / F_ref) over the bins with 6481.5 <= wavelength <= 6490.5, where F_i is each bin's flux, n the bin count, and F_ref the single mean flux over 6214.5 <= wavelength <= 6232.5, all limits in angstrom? 0.060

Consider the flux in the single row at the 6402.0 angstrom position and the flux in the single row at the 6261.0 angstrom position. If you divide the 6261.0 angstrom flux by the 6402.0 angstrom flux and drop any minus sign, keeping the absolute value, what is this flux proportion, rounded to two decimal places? 1.05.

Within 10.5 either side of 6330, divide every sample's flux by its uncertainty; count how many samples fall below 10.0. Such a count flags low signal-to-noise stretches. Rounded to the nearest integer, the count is 2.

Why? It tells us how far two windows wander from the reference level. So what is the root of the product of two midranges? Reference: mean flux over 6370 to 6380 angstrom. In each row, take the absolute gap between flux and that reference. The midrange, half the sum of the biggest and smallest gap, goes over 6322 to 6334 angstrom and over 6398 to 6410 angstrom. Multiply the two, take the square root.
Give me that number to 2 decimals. 1.80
